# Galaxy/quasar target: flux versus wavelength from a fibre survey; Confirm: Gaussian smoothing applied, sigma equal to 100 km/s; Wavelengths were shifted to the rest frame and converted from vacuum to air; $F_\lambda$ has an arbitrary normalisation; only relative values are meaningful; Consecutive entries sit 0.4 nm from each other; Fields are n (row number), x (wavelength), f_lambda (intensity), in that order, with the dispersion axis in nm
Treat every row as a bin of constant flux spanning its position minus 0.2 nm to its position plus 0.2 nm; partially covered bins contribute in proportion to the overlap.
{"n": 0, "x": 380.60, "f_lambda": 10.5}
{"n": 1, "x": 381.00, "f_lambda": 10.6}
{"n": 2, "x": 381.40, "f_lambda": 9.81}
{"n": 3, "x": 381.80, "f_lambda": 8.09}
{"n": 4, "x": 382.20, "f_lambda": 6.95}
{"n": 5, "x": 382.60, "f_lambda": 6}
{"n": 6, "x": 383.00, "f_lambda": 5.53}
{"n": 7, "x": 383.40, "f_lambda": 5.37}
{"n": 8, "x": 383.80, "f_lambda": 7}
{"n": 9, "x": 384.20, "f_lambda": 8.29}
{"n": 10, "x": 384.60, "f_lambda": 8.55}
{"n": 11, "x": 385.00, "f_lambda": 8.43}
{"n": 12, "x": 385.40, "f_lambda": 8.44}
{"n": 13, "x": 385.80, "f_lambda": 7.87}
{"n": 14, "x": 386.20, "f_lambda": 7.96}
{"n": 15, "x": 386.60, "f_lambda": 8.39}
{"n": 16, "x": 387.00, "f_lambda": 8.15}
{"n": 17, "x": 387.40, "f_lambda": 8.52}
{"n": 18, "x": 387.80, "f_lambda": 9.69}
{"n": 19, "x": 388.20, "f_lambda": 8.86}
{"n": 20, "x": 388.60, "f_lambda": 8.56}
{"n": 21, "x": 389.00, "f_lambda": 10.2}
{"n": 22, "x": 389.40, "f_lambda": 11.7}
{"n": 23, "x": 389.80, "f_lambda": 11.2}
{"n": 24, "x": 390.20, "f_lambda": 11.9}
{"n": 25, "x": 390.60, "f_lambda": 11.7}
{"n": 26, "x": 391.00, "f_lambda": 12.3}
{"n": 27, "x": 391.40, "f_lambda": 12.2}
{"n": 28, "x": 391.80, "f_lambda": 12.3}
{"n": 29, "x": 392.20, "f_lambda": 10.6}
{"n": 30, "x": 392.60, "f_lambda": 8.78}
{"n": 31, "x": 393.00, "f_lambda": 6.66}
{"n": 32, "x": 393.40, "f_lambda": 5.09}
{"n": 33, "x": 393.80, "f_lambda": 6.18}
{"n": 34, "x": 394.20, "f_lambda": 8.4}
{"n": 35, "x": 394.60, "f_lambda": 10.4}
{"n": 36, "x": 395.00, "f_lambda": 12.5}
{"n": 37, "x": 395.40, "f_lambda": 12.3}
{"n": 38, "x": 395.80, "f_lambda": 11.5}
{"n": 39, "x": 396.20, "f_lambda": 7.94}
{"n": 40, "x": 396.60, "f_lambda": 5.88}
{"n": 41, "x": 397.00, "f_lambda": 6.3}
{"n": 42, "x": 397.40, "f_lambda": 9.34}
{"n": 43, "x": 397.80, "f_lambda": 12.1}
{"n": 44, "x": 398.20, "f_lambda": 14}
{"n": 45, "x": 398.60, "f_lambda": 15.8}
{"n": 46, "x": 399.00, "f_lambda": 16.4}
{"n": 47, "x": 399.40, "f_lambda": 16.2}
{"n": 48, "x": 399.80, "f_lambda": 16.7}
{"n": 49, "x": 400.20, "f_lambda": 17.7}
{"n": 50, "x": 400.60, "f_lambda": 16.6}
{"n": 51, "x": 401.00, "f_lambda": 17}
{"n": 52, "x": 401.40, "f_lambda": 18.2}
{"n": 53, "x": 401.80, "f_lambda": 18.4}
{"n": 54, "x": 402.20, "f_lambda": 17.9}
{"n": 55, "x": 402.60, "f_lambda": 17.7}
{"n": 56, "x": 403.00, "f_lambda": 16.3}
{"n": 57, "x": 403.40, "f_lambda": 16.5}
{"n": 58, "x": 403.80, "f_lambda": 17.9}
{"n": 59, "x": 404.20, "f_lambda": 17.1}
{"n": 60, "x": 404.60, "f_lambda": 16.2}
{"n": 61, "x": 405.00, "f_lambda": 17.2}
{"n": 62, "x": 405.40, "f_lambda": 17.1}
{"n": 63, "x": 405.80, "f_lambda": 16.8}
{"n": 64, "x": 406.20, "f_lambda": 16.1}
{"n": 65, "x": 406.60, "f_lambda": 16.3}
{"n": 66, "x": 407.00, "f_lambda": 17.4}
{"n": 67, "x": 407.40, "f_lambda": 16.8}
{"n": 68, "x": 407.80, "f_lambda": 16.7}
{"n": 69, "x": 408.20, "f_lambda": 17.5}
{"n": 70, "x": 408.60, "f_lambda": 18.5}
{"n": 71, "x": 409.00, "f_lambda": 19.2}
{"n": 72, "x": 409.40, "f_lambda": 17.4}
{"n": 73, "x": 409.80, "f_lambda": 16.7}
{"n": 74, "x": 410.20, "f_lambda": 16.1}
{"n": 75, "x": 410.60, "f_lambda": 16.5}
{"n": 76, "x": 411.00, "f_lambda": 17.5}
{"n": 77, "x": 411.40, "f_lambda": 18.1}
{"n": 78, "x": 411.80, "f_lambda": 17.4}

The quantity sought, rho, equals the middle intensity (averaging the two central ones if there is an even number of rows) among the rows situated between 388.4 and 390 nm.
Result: 10.7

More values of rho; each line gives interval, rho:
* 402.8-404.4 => 16.8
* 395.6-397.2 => 7.1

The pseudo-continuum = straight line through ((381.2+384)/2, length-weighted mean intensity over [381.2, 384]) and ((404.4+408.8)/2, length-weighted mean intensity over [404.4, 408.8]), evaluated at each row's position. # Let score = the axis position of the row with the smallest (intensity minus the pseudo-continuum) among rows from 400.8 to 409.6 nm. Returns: 407.80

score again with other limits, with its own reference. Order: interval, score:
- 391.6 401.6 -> 396.60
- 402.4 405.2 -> 404.60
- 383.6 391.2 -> 388.60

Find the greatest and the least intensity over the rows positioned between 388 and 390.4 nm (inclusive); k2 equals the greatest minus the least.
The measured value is 3.3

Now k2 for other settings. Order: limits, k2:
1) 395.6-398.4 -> 8.1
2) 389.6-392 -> 1.1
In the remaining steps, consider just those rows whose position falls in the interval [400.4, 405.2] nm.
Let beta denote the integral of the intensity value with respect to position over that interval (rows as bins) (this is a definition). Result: 83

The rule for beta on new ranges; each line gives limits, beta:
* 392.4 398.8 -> 61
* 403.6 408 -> 74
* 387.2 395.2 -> 79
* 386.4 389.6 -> 30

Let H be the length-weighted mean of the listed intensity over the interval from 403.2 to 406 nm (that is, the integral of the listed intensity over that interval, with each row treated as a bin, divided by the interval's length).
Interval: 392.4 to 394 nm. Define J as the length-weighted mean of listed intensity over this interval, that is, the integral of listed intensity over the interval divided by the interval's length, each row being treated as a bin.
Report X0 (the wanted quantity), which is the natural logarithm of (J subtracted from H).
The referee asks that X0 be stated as 2.3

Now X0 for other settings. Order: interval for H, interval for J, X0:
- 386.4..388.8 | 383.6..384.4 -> 0.0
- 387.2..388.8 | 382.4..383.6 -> 1.2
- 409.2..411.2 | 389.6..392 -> 1.6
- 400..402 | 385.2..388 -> 2.2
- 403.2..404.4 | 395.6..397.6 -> 2.2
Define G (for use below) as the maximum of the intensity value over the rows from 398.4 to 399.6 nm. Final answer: 16.4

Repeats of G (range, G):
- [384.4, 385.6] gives 8.55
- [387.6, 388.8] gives 9.69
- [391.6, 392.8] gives 12.3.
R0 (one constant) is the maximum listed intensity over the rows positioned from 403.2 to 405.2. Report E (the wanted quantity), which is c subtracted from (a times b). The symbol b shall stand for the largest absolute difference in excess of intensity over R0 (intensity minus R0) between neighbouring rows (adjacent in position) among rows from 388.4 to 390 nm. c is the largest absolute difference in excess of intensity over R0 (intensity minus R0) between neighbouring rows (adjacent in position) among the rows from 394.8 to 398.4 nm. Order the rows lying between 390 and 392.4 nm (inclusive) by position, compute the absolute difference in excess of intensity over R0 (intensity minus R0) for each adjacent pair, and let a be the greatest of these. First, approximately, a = 1.70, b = 1.64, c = 3.6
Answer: -0.8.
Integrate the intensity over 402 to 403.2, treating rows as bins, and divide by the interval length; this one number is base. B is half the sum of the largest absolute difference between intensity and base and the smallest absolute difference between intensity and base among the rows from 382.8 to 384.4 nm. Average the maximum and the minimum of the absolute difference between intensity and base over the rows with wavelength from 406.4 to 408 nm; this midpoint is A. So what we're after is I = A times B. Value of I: 6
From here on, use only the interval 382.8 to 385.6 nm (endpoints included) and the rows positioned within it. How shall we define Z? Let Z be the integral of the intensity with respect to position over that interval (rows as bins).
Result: 21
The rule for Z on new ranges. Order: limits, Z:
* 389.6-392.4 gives 33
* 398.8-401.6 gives 48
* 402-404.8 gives 48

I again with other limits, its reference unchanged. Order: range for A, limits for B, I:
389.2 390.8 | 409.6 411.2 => 4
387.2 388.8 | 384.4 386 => 74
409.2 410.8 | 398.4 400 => 1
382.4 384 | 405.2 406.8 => 8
